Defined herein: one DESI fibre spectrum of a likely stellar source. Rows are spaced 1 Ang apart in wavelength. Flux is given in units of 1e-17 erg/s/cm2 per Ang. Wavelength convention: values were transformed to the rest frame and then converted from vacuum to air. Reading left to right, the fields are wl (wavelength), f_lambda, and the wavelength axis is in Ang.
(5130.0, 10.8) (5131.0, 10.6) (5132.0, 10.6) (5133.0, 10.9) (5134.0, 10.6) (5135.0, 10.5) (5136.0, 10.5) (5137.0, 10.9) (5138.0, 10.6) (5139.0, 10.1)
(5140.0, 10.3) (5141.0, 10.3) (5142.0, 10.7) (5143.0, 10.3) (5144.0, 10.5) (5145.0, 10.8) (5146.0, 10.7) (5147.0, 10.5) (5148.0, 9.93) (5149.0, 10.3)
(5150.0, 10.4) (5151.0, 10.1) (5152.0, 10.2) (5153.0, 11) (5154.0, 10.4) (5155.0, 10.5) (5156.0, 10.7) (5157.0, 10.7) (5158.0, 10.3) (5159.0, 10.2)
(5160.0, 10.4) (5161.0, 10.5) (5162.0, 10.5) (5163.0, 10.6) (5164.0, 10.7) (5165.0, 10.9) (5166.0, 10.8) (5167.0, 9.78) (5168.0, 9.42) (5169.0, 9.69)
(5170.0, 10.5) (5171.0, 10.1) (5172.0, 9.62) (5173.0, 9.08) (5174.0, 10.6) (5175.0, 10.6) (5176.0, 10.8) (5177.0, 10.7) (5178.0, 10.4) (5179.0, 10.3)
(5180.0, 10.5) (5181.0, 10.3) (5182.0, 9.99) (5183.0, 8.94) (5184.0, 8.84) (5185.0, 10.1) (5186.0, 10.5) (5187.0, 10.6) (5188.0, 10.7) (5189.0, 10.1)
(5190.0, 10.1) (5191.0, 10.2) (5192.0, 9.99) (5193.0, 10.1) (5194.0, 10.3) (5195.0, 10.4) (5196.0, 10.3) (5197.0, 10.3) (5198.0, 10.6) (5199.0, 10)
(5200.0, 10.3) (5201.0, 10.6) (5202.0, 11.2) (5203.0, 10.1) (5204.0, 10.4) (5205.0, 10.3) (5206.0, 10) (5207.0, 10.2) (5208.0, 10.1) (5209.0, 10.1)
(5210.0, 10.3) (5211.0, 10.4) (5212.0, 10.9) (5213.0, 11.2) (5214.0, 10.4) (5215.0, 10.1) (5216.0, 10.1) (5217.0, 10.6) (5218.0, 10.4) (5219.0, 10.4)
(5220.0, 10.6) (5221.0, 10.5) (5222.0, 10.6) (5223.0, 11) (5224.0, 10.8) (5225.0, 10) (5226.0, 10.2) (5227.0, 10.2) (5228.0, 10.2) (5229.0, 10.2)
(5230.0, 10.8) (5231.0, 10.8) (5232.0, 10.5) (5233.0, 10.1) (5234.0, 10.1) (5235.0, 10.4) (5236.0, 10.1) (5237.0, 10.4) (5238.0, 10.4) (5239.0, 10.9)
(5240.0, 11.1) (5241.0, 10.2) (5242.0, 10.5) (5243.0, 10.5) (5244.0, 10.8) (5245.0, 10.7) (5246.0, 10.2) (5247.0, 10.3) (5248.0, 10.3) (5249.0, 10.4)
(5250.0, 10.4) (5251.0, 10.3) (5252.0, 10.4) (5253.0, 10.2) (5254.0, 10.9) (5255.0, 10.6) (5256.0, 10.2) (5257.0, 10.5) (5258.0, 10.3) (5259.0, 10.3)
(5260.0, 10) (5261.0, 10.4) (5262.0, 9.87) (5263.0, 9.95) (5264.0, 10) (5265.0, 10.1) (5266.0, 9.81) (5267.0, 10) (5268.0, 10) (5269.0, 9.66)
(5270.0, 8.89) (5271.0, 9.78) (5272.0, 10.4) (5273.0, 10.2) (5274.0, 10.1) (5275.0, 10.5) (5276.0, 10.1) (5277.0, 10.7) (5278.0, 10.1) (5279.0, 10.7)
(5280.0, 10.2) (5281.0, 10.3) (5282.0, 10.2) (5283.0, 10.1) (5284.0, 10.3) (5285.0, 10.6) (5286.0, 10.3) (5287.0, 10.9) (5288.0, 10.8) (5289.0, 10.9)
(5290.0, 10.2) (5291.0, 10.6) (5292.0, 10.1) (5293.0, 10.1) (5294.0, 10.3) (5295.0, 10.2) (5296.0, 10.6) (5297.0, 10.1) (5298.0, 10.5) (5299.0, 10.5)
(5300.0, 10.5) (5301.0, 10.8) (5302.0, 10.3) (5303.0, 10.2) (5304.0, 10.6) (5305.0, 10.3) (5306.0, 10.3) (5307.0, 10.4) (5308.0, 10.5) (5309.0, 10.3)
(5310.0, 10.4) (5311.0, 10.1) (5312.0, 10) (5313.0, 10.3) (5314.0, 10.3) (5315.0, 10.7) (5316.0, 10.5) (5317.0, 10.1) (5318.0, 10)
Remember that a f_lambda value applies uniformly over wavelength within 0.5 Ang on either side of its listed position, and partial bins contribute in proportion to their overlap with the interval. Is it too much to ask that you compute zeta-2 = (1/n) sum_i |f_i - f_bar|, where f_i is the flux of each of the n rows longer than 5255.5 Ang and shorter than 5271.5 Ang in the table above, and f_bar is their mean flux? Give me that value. 0.24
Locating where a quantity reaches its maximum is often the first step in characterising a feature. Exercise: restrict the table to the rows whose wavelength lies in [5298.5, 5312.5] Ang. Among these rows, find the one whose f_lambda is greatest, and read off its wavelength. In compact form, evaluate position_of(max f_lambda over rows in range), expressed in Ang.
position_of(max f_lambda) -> 5301.0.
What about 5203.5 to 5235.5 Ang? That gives 5213.0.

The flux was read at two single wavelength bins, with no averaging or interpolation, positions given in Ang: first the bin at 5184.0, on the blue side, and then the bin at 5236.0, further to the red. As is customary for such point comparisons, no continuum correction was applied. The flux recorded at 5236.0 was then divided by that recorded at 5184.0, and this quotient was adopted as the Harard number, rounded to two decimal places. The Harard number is 1.14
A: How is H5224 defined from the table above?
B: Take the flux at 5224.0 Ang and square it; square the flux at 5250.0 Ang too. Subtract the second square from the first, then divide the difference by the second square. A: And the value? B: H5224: 0.078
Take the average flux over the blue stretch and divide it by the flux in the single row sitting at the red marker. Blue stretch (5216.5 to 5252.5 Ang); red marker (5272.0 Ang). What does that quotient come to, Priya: 1.01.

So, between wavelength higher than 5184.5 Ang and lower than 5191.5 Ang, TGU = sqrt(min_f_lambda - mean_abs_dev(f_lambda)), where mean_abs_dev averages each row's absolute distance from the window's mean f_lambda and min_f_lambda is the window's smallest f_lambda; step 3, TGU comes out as 3.14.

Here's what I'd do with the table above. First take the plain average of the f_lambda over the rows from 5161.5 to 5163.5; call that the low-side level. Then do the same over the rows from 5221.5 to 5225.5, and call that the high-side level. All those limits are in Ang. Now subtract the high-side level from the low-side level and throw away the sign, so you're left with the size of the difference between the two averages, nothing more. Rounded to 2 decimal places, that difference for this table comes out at 0.05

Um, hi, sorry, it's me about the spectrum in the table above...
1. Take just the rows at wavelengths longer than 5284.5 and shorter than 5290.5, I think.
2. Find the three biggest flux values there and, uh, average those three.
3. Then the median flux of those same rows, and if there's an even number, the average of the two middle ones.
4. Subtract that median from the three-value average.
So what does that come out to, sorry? 0.17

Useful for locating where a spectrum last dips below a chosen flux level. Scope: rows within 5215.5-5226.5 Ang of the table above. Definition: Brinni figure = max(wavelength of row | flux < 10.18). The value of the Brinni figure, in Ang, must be 5225.0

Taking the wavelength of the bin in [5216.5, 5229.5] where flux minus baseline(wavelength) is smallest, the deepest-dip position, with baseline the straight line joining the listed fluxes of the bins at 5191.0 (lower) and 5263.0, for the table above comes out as 5225.0 Ang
